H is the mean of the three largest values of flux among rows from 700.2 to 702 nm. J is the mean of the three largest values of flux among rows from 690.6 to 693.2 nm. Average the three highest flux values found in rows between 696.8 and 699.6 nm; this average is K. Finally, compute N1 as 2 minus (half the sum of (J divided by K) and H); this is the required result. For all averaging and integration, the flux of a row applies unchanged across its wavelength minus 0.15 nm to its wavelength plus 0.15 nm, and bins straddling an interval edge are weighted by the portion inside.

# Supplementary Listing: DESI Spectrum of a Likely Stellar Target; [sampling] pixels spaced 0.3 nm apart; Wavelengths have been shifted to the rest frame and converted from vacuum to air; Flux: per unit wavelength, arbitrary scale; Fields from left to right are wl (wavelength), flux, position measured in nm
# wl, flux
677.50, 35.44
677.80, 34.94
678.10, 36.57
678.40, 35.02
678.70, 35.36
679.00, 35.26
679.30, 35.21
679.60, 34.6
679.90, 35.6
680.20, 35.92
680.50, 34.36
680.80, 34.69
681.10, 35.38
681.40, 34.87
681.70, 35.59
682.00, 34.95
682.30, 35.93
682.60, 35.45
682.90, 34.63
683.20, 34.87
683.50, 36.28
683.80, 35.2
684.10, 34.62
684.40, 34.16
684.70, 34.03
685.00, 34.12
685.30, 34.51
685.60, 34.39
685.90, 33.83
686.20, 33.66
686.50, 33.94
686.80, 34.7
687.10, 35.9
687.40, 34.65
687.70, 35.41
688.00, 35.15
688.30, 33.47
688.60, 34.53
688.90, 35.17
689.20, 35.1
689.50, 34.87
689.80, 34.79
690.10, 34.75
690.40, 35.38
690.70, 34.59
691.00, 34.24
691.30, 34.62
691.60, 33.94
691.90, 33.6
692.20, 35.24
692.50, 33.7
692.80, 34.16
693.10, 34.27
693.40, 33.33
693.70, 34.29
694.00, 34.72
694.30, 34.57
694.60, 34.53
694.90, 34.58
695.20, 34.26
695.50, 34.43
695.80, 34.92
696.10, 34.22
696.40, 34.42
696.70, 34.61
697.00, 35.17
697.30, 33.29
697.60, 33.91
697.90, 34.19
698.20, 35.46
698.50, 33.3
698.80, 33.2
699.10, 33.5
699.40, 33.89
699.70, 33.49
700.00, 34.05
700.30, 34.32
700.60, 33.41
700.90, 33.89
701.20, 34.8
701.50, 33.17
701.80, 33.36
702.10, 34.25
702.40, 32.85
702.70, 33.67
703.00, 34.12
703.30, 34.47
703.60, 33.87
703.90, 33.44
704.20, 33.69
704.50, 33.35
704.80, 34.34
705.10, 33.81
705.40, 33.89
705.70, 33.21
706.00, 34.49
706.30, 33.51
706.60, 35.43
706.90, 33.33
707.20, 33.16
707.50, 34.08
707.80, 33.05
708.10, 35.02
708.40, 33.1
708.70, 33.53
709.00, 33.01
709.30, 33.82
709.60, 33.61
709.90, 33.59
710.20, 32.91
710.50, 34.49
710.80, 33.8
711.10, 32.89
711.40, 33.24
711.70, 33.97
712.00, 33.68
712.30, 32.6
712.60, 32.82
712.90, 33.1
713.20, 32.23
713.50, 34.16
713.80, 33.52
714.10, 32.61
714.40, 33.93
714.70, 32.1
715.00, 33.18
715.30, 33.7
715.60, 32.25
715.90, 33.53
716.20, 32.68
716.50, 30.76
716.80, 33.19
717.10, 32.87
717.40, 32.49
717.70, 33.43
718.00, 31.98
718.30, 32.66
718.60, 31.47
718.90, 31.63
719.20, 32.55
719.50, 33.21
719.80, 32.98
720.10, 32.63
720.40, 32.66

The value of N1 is -15.7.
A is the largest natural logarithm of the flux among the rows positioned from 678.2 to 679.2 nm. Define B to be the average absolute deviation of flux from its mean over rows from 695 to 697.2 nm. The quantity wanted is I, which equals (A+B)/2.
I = 1.922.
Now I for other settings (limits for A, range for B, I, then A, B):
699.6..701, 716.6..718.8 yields 2.027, 3.536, 0.52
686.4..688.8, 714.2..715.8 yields 2.133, 3.581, 0.69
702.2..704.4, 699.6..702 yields 1.997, 3.540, 0.45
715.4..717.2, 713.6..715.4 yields 2.029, 3.512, 0.55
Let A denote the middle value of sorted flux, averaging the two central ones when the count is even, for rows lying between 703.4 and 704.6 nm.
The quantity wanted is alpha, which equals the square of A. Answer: 1127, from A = 33.6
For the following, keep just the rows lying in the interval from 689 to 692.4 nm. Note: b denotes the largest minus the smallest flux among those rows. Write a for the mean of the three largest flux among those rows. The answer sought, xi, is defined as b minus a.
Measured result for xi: -33.5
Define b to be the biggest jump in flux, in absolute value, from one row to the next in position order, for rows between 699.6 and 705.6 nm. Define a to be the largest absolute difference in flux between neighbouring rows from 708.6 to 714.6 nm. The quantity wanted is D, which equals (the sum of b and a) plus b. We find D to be 5.2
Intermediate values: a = 1.9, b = 1.63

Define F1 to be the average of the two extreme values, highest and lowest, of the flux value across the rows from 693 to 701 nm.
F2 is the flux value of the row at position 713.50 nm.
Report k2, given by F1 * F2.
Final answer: 1173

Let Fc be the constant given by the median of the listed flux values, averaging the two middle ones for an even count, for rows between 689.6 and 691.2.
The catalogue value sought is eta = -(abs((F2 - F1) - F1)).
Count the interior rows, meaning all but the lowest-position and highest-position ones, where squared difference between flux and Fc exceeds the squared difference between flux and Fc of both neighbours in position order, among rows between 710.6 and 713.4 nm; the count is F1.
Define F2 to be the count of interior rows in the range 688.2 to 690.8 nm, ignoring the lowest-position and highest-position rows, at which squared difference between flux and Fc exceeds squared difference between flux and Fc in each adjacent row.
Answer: -2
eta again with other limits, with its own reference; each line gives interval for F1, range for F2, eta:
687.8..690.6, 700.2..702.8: -1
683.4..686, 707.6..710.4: 0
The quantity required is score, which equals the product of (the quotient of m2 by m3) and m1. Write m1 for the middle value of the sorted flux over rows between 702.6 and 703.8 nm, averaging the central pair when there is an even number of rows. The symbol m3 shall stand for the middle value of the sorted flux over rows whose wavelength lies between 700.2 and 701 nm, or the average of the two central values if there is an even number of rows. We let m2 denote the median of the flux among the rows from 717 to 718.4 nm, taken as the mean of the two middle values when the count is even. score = 32.8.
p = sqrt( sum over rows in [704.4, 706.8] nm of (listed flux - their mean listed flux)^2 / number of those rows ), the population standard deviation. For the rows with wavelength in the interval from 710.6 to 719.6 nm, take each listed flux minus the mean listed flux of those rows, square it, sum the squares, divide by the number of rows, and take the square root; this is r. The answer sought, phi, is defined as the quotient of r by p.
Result 1.15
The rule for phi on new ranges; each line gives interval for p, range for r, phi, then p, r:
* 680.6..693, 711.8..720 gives 1.17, 0.66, 0.77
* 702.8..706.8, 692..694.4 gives 0.95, 0.58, 0.55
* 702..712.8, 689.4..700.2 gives 0.95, 0.63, 0.60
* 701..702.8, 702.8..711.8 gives 0.92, 0.66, 0.61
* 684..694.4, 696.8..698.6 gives 1.43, 0.59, 0.84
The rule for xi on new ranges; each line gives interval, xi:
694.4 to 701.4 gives -32.9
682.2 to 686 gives -33.4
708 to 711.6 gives -32.3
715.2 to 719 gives -30.6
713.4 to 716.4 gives -31.9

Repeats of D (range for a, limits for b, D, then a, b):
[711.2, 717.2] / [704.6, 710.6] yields 6.6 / 2.4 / 2.10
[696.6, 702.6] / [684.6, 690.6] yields 5.5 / 2.2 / 1.68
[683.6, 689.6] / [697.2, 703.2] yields 6.0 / 1.7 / 2.16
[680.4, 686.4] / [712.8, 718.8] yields 6.3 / 1.4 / 2.43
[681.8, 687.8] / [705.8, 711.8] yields 5.6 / 1.4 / 2.10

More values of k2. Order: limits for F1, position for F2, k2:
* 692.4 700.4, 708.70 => 1151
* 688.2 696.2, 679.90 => 1223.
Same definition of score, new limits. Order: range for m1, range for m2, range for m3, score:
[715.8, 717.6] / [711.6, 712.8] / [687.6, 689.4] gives 31.0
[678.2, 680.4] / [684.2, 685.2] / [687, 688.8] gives 34.5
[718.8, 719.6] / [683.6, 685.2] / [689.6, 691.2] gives 32.0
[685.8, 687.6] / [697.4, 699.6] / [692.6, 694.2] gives 33.9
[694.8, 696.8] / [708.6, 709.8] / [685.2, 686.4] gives 33.9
